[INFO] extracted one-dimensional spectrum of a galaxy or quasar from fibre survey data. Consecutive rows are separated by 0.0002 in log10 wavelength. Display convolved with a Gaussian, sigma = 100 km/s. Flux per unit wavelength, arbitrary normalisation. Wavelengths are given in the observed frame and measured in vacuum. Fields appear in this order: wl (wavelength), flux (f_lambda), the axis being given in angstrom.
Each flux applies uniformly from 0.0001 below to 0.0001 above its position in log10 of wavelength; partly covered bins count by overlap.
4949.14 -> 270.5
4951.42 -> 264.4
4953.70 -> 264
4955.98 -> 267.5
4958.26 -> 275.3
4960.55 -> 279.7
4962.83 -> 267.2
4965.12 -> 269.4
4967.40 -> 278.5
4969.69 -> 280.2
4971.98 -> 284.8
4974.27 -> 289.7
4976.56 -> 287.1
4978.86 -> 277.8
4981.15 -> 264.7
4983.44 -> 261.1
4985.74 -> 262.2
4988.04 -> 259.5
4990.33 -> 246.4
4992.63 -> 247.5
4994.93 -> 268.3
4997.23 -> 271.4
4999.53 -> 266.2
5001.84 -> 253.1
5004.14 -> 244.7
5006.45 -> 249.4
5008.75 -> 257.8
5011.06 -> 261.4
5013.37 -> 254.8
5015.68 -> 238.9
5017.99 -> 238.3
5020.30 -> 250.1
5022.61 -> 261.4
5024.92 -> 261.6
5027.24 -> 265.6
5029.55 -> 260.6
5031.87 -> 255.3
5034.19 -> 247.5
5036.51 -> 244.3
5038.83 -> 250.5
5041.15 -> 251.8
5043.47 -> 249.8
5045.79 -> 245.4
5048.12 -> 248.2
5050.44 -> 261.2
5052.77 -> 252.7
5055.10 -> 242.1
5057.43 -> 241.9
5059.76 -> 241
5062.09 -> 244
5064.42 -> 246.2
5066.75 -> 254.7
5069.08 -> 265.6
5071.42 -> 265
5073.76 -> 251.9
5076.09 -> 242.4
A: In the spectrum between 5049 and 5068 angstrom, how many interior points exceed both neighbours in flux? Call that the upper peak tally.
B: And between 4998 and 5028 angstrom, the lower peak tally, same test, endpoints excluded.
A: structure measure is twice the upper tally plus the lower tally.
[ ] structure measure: 1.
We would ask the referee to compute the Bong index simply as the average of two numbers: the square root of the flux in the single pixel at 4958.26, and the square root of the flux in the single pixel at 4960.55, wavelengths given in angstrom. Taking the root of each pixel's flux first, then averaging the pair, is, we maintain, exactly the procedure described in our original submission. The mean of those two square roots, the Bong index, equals 16.7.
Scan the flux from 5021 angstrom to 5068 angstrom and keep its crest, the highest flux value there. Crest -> 265.6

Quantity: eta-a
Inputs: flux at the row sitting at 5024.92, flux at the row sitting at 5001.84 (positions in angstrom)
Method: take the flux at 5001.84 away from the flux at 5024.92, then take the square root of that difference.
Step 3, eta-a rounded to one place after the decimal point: 2.9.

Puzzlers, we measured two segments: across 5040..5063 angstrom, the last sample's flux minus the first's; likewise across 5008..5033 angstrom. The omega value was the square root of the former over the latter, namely 1.8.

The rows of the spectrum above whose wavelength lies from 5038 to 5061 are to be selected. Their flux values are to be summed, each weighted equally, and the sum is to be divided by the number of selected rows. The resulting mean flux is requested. 248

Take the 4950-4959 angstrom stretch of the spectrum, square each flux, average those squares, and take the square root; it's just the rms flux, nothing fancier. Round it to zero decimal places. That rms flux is 268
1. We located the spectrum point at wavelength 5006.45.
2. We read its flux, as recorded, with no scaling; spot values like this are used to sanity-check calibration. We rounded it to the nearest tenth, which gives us 249.4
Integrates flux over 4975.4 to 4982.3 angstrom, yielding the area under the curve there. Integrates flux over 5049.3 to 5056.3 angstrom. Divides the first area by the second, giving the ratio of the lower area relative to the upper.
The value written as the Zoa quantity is 1.08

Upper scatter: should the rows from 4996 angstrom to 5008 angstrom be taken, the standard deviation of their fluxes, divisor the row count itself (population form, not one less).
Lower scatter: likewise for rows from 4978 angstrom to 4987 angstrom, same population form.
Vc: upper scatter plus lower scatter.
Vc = 16.8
